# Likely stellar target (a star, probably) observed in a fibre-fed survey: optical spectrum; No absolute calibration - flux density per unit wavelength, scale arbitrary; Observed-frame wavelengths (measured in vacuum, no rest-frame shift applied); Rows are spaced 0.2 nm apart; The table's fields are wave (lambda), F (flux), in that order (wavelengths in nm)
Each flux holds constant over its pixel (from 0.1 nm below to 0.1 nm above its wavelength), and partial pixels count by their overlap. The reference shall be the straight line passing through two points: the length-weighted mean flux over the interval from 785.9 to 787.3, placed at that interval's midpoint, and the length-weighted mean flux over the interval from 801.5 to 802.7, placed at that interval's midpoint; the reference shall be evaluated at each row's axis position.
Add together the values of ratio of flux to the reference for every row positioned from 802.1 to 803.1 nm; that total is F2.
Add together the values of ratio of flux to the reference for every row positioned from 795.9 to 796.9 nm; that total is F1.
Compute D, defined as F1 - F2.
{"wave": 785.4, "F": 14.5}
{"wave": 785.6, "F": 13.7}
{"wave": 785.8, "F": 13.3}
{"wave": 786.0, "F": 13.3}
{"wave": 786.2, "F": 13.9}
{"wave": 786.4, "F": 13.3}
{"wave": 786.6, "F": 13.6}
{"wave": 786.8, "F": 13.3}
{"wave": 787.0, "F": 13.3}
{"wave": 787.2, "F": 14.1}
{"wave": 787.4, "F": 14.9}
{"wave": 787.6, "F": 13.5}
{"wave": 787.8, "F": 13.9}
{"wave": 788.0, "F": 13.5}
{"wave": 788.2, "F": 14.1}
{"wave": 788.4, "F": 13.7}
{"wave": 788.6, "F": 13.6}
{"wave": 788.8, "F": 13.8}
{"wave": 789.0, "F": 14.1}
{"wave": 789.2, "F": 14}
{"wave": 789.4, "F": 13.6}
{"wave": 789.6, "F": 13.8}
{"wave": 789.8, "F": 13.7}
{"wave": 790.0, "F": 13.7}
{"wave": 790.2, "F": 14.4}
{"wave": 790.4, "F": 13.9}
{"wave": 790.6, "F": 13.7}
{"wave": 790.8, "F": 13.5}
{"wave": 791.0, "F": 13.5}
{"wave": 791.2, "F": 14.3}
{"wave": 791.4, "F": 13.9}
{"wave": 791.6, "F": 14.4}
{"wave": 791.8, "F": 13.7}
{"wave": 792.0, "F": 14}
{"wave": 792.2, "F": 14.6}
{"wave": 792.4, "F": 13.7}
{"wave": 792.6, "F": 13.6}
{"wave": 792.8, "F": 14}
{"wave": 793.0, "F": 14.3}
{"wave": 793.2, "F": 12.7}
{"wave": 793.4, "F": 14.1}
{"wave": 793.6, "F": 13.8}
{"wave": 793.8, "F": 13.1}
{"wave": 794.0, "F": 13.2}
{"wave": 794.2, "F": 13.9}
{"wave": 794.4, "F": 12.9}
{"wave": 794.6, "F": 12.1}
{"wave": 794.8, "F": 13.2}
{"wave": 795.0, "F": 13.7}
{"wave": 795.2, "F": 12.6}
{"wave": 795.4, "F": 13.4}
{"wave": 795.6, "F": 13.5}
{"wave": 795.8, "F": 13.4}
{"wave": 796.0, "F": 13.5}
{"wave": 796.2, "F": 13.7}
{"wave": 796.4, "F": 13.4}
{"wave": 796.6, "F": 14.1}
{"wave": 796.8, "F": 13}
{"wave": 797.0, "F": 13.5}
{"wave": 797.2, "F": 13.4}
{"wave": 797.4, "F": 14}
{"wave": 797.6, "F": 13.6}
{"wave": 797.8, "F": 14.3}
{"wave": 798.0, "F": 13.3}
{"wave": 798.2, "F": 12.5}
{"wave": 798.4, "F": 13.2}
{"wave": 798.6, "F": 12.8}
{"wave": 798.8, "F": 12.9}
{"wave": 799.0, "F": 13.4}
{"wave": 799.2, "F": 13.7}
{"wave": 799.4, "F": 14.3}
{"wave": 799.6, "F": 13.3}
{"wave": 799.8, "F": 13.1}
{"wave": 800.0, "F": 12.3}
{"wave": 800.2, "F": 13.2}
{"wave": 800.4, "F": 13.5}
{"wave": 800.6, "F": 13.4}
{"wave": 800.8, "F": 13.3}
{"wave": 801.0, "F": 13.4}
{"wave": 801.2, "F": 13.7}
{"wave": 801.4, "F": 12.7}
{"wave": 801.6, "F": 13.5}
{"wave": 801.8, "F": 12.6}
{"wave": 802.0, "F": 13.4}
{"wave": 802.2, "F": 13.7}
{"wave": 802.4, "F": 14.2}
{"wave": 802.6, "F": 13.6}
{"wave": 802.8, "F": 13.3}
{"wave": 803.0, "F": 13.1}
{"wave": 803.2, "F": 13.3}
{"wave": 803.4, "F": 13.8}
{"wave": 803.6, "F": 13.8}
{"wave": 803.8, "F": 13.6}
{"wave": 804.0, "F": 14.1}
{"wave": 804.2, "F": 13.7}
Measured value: -0.02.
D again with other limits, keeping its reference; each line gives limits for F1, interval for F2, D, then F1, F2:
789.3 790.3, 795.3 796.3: 0.12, 5.11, 4.99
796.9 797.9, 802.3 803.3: 0.09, 5.09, 5.00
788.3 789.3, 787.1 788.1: -0.05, 5.11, 5.16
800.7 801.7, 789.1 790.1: -0.15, 4.93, 5.08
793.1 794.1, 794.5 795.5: 0.14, 4.95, 4.81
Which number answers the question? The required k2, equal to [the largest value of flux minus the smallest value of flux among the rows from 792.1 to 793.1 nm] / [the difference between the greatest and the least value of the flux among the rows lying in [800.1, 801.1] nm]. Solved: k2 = 3.33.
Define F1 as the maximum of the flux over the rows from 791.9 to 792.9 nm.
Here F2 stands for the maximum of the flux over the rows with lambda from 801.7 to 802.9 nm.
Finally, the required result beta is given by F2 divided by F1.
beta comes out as 0.97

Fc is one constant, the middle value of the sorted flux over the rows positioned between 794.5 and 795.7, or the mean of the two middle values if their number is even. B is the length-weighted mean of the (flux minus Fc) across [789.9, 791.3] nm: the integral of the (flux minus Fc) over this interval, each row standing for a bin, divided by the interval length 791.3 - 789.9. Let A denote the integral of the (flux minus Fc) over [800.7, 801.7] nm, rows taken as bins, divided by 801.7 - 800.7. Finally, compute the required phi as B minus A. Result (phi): 0.5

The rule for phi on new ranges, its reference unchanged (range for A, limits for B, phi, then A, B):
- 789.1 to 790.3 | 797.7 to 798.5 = -0.5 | 0.6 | 0.0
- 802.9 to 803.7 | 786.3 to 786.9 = -0.1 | 0.2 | 0.1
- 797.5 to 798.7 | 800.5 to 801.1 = 0.1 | 0.0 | 0.1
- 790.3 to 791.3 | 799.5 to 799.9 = -0.6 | 0.5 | -0.1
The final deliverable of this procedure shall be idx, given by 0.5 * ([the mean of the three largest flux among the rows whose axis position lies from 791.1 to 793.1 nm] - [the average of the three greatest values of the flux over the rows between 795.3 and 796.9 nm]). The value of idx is 0.3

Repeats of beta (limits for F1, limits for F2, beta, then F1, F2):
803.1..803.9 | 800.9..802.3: 0.99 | 13.8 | 13.7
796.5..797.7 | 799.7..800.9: 0.96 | 14.1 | 13.5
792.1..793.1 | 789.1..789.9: 0.96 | 14.6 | 14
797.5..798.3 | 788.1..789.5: 0.99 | 14.3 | 14.1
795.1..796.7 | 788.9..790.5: 1.02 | 14.1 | 14.4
